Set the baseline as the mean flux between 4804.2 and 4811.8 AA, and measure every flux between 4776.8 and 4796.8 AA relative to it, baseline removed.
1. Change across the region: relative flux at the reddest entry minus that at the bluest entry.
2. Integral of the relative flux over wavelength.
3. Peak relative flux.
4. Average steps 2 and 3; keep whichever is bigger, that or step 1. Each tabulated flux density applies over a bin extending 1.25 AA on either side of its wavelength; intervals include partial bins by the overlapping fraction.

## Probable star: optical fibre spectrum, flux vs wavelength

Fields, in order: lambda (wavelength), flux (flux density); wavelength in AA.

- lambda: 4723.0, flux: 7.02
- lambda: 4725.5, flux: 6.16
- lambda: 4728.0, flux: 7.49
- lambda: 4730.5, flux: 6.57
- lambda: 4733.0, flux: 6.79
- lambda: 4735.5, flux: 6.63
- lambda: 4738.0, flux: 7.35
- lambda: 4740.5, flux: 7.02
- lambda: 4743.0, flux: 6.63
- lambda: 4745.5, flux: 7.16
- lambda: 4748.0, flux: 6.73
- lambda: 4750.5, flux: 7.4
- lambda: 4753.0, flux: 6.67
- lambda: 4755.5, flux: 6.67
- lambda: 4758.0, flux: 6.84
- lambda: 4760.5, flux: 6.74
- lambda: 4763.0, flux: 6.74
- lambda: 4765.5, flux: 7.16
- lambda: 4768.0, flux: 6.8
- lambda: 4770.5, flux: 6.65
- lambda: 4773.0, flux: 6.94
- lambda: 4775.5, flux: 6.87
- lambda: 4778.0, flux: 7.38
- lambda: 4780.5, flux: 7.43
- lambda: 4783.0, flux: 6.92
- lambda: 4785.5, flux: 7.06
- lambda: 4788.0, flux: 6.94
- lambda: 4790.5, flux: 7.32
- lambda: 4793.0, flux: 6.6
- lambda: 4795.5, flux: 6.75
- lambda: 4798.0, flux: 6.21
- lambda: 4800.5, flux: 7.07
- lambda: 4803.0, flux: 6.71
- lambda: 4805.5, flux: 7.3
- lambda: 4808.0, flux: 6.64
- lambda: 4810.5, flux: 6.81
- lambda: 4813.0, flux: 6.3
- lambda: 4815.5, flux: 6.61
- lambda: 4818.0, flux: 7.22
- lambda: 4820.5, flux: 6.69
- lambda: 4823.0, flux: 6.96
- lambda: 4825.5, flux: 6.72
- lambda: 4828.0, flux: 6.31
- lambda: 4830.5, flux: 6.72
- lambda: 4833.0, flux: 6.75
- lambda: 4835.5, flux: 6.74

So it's 1.6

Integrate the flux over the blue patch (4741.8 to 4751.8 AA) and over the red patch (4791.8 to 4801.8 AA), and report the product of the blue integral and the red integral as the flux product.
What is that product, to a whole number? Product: 4647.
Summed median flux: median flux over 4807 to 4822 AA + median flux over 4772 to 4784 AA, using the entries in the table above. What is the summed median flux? 13.6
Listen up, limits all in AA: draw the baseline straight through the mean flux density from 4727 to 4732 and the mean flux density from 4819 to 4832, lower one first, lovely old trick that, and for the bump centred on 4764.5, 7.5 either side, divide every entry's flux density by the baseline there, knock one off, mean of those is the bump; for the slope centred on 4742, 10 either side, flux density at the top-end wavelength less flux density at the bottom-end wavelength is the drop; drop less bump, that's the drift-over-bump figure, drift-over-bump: 0.6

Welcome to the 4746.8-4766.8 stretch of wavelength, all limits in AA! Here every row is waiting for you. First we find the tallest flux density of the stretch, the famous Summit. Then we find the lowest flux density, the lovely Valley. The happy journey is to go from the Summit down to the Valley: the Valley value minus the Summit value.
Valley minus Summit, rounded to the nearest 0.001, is -0.730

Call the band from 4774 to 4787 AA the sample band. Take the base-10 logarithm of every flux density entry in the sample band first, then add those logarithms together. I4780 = 4.3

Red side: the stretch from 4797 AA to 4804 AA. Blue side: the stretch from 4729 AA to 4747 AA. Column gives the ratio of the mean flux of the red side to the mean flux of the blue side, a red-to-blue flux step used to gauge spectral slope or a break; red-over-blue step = 0.97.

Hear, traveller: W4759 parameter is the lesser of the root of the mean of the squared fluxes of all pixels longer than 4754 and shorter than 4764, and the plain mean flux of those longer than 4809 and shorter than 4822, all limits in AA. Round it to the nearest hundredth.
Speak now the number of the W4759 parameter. 6.73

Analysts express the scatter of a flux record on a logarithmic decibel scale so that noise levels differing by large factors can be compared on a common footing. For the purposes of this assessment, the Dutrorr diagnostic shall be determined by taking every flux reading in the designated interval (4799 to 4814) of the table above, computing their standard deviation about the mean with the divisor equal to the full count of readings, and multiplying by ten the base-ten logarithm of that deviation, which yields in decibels -5.0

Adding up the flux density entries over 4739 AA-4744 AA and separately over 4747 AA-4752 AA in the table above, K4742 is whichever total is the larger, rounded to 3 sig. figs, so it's 14.1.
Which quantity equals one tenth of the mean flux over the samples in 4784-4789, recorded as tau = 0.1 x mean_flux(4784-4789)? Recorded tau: 0.700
